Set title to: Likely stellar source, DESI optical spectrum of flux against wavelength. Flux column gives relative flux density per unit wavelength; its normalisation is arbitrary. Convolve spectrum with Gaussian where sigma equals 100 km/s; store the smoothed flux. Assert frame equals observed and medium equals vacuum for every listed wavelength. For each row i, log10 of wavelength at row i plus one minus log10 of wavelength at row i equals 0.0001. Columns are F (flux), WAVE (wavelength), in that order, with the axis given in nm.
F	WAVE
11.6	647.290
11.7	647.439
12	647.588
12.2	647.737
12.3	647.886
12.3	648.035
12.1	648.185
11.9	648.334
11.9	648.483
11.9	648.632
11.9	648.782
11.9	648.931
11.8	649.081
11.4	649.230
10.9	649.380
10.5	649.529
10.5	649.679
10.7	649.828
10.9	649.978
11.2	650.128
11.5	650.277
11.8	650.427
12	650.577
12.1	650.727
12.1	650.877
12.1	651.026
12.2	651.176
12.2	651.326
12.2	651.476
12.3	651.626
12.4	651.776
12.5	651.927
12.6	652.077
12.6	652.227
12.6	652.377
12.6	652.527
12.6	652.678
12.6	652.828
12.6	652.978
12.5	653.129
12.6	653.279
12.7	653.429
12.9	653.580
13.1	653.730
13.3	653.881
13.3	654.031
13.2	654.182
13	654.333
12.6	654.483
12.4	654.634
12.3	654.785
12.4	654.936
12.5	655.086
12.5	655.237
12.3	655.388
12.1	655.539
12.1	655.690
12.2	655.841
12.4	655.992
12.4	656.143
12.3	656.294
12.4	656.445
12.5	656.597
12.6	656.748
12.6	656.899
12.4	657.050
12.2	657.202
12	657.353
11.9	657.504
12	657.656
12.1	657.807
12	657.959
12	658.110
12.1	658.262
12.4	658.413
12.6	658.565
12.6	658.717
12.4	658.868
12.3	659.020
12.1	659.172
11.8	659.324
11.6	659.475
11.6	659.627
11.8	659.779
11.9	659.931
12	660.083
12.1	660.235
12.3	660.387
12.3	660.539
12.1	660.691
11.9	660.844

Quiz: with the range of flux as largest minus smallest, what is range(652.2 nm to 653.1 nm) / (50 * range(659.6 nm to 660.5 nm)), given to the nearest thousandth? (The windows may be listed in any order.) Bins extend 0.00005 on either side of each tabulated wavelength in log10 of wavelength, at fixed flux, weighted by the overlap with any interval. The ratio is 0.000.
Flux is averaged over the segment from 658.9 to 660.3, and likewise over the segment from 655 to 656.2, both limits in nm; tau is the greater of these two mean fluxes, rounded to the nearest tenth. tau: 12.3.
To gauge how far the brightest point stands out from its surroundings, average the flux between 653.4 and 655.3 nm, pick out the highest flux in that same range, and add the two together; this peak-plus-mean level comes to 26.1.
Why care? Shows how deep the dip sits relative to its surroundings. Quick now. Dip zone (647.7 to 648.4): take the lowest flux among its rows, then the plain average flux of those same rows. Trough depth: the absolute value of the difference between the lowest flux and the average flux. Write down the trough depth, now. 0.26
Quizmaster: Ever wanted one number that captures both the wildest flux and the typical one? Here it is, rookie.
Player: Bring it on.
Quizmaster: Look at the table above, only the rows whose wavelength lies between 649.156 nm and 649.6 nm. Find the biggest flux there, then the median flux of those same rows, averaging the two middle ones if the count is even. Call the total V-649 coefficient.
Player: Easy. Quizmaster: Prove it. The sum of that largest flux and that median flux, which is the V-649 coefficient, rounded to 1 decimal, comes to 22.3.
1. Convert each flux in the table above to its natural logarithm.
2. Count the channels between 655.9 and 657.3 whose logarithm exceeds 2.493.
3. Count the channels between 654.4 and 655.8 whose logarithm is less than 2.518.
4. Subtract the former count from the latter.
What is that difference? -3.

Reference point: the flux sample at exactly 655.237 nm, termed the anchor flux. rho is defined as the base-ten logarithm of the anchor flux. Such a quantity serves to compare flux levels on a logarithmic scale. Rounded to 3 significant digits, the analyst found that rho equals 1.10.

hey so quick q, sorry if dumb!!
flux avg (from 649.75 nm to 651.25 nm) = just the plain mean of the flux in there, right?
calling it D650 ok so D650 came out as 11.7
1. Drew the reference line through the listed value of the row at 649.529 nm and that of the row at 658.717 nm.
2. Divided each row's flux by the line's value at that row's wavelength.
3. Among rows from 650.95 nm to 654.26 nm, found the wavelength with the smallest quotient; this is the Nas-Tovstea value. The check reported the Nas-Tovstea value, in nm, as 653.129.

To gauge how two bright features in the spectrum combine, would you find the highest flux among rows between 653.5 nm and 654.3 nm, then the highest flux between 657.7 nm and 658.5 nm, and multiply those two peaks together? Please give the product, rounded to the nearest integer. 165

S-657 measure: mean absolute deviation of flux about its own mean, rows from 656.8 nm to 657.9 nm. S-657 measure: 0.196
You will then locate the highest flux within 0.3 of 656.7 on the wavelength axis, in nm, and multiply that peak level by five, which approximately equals 63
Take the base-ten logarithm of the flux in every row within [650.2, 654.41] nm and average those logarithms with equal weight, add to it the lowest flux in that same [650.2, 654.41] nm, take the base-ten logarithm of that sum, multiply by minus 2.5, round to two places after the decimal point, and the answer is -2.75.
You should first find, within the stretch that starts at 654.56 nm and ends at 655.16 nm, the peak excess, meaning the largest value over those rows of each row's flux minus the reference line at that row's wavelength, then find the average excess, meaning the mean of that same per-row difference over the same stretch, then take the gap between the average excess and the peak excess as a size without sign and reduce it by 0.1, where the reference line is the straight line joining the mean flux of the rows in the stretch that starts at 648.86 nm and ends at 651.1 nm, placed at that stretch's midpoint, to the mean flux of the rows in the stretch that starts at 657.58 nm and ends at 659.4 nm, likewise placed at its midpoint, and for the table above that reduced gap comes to -0.02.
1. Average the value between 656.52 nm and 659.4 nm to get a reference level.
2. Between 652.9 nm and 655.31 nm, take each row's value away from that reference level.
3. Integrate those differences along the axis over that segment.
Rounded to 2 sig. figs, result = -1.2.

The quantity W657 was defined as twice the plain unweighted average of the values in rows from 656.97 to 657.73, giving 24.2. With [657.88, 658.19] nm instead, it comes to 24.0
